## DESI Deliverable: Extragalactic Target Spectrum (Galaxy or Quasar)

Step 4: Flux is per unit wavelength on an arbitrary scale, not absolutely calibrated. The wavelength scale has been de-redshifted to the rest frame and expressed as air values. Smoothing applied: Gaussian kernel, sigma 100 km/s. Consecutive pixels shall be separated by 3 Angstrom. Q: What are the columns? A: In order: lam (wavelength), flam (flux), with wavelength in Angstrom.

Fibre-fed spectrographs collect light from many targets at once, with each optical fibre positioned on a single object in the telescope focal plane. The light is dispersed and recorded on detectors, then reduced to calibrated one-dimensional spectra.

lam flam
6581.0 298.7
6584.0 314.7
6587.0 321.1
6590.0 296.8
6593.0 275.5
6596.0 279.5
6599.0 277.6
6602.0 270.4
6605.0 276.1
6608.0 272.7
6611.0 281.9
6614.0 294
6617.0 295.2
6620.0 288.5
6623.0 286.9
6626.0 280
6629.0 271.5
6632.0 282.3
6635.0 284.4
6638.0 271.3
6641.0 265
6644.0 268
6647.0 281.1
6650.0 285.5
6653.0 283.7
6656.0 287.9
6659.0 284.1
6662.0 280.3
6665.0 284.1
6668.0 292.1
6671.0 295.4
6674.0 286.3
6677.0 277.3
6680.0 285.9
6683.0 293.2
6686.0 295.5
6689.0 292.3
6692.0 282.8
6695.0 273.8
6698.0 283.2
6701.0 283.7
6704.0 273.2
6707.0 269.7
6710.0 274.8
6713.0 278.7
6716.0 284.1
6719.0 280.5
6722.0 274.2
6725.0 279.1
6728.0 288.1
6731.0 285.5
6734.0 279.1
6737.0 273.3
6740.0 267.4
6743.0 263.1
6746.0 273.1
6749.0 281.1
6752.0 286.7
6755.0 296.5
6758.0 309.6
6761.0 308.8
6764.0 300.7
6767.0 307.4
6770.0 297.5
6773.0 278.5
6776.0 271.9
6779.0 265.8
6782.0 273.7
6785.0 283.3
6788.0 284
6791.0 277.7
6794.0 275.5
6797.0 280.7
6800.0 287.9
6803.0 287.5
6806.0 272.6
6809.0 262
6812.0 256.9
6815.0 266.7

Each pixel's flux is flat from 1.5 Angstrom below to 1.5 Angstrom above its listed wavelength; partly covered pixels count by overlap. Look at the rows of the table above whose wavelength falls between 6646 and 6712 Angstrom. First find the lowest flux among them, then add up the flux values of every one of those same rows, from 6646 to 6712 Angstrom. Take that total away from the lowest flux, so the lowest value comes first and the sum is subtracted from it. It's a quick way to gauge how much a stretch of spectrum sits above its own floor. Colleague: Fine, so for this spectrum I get -5976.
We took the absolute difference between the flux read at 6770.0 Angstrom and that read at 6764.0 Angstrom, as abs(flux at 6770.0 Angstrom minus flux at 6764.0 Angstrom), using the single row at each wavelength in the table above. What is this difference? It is 3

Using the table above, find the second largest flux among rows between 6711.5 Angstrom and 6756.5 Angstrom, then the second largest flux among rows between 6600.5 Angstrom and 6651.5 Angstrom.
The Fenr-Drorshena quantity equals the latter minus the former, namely 6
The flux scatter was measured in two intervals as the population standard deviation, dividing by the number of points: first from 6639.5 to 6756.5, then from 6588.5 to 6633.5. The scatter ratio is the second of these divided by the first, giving 1.00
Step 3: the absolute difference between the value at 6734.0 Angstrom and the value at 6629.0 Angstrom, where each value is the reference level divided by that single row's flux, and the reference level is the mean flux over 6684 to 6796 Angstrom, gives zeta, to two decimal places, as 0.03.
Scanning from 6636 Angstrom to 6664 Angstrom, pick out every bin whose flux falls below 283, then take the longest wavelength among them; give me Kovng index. 6662.0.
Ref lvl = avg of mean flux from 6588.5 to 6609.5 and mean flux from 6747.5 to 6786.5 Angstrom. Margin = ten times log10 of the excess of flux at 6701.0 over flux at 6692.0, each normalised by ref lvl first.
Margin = -25.0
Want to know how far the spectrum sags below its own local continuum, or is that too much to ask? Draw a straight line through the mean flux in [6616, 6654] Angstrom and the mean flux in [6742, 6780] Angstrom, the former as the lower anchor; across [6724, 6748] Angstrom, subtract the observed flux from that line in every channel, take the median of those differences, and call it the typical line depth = 10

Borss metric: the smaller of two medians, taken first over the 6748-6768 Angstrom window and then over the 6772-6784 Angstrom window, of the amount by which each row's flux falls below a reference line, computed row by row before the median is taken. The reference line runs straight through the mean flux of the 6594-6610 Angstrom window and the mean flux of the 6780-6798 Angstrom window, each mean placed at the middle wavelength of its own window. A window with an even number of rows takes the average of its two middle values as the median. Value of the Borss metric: -22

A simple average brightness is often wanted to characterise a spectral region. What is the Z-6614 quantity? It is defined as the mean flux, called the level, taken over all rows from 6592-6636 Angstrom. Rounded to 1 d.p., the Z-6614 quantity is 281.1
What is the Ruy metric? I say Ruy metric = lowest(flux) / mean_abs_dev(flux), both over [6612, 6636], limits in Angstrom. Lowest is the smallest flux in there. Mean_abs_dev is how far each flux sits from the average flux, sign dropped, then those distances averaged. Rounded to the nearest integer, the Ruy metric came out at 47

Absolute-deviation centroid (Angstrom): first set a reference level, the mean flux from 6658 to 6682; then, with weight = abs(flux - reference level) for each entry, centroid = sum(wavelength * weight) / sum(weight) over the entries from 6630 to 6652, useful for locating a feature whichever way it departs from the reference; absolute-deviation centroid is 6641.0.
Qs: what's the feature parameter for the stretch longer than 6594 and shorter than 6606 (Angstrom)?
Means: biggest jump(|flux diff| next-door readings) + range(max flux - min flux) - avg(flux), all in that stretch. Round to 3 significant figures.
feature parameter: -260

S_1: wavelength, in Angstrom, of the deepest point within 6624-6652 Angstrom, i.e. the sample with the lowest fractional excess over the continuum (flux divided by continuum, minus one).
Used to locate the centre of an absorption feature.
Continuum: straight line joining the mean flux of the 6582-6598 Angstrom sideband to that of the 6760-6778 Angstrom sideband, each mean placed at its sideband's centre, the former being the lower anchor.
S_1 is 6641.0 Angstrom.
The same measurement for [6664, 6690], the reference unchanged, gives 6677.0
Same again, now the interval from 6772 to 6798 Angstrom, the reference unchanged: 6779.0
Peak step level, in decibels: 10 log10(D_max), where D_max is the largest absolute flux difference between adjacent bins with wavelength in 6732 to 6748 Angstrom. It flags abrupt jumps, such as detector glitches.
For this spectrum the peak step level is 10.0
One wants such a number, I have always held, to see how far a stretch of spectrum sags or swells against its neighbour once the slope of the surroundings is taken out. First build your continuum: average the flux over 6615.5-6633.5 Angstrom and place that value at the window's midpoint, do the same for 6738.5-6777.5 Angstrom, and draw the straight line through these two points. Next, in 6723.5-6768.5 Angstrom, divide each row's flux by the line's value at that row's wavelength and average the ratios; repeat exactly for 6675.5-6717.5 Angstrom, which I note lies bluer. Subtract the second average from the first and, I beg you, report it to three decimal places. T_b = 0.011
